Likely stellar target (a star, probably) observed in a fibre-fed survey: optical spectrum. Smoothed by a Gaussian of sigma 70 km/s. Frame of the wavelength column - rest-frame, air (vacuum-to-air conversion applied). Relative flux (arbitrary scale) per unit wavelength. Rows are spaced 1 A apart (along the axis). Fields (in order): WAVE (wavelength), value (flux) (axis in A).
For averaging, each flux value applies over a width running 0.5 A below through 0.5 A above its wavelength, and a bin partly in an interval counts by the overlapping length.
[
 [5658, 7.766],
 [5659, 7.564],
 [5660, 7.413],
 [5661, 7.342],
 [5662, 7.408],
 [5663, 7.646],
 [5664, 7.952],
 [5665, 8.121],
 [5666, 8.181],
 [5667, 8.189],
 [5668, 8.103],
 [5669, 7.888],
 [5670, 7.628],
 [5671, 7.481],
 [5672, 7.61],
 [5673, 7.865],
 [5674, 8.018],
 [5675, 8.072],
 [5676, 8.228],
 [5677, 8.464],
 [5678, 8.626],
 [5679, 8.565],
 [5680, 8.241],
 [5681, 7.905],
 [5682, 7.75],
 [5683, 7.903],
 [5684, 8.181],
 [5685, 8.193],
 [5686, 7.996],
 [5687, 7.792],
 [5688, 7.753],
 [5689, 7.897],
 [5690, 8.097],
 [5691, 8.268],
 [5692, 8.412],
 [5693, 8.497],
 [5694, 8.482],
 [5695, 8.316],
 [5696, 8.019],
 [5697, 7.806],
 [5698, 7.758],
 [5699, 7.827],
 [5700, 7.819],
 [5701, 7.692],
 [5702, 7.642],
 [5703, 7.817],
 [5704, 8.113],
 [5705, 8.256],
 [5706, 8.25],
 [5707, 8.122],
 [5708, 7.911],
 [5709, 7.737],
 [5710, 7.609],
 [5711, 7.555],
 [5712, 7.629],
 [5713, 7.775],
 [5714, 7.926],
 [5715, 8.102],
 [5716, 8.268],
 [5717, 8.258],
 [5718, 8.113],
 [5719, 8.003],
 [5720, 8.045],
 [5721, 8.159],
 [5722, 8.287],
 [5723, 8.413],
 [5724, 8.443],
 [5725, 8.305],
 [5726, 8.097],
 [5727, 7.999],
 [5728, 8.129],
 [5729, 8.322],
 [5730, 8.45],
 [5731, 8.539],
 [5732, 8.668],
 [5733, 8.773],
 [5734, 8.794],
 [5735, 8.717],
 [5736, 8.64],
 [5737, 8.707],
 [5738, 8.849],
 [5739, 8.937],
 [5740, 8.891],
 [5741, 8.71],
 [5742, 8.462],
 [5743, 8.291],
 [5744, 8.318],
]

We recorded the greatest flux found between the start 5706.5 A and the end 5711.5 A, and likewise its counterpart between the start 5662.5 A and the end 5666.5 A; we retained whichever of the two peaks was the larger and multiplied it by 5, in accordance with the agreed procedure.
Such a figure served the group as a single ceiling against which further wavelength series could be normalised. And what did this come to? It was 40.9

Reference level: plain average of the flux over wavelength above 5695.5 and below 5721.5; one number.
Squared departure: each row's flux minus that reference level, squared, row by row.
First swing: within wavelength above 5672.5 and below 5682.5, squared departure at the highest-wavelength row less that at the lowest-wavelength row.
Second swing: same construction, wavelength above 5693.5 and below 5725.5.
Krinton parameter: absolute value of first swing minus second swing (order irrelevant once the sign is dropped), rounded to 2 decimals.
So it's 0.19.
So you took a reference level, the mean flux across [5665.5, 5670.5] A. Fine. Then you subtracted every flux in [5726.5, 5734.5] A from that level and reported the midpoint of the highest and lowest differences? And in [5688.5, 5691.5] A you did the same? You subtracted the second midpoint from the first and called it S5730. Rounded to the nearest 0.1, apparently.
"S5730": -0.3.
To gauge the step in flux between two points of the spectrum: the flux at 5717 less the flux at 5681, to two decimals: 0.35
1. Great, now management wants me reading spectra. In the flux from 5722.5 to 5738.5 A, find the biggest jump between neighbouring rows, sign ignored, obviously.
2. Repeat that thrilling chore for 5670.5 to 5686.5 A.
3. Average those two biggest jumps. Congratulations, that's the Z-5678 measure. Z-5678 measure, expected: 0.272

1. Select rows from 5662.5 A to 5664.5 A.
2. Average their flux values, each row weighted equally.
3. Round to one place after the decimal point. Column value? 7.8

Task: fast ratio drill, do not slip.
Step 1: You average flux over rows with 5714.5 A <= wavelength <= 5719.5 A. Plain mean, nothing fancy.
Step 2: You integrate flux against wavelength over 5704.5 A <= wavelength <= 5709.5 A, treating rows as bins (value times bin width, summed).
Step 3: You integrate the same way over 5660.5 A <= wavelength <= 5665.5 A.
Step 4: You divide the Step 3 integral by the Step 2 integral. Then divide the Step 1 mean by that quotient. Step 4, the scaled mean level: 8.5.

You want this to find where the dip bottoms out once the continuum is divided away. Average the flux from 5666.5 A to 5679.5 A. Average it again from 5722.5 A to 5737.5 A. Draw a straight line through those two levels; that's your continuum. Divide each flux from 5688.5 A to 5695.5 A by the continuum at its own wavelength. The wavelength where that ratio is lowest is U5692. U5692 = 5689 A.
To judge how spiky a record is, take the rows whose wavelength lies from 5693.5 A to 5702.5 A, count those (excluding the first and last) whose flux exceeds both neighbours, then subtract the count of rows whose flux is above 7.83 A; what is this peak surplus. -2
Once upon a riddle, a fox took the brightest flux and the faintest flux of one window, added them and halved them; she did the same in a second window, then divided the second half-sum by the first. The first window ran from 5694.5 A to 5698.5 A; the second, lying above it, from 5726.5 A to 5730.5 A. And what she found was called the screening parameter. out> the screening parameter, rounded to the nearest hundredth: 1.02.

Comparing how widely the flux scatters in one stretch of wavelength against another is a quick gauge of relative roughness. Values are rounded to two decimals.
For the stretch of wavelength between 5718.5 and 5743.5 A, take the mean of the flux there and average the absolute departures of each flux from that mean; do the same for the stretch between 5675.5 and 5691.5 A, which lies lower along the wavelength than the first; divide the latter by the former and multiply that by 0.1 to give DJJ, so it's 0.09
